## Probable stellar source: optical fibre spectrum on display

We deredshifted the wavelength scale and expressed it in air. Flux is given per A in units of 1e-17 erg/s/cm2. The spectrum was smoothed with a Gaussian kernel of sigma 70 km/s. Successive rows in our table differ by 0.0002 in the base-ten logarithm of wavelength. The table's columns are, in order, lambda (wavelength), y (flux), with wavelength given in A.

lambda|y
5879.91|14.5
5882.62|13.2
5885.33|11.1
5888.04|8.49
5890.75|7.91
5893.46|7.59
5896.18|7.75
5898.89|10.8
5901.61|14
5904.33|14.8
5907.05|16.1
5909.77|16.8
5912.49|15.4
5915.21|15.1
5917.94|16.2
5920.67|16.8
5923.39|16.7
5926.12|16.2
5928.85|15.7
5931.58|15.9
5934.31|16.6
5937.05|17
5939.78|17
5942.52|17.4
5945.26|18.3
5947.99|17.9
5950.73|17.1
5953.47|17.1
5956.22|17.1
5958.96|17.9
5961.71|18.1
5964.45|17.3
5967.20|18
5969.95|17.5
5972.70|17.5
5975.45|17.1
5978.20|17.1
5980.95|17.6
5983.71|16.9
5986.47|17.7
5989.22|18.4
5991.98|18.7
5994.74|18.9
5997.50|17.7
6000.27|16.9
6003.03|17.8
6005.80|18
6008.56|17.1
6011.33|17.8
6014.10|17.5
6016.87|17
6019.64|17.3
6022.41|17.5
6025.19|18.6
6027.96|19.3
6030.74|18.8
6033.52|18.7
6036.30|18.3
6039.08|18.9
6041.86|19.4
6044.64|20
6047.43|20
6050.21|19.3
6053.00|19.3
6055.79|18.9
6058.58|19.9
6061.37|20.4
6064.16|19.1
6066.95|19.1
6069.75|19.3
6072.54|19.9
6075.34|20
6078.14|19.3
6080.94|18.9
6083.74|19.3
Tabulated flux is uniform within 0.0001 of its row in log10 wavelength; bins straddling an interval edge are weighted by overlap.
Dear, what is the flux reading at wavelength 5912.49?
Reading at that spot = 15.4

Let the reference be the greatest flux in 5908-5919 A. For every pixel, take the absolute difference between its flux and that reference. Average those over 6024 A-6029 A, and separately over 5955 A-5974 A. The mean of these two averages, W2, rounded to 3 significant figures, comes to 1.49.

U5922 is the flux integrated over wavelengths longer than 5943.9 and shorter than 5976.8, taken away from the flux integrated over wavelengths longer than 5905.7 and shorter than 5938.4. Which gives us -48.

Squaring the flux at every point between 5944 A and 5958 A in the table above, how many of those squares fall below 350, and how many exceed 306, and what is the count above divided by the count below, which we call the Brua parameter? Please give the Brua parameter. 0.4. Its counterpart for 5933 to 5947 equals 0.2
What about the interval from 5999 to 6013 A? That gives 0.6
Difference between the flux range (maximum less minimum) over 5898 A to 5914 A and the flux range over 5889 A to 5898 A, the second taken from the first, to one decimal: 5.7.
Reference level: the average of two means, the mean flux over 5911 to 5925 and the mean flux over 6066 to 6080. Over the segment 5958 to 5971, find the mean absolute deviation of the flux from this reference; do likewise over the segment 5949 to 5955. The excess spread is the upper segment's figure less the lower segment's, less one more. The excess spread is -1.4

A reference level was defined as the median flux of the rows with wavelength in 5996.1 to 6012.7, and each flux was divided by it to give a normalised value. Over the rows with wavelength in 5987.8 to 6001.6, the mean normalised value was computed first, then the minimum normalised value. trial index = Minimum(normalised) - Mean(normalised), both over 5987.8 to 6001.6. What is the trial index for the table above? -0.069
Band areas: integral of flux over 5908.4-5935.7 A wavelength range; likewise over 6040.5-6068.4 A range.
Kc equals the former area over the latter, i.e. 0.808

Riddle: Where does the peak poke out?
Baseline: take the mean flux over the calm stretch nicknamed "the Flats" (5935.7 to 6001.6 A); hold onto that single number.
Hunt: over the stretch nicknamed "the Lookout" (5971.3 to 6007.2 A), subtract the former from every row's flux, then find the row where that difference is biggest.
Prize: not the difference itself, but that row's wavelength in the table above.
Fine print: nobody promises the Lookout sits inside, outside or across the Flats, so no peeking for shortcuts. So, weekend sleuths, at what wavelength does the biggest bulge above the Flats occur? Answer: 5994.74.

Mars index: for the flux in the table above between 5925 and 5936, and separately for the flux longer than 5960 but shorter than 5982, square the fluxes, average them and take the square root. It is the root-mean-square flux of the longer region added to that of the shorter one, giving 33.6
